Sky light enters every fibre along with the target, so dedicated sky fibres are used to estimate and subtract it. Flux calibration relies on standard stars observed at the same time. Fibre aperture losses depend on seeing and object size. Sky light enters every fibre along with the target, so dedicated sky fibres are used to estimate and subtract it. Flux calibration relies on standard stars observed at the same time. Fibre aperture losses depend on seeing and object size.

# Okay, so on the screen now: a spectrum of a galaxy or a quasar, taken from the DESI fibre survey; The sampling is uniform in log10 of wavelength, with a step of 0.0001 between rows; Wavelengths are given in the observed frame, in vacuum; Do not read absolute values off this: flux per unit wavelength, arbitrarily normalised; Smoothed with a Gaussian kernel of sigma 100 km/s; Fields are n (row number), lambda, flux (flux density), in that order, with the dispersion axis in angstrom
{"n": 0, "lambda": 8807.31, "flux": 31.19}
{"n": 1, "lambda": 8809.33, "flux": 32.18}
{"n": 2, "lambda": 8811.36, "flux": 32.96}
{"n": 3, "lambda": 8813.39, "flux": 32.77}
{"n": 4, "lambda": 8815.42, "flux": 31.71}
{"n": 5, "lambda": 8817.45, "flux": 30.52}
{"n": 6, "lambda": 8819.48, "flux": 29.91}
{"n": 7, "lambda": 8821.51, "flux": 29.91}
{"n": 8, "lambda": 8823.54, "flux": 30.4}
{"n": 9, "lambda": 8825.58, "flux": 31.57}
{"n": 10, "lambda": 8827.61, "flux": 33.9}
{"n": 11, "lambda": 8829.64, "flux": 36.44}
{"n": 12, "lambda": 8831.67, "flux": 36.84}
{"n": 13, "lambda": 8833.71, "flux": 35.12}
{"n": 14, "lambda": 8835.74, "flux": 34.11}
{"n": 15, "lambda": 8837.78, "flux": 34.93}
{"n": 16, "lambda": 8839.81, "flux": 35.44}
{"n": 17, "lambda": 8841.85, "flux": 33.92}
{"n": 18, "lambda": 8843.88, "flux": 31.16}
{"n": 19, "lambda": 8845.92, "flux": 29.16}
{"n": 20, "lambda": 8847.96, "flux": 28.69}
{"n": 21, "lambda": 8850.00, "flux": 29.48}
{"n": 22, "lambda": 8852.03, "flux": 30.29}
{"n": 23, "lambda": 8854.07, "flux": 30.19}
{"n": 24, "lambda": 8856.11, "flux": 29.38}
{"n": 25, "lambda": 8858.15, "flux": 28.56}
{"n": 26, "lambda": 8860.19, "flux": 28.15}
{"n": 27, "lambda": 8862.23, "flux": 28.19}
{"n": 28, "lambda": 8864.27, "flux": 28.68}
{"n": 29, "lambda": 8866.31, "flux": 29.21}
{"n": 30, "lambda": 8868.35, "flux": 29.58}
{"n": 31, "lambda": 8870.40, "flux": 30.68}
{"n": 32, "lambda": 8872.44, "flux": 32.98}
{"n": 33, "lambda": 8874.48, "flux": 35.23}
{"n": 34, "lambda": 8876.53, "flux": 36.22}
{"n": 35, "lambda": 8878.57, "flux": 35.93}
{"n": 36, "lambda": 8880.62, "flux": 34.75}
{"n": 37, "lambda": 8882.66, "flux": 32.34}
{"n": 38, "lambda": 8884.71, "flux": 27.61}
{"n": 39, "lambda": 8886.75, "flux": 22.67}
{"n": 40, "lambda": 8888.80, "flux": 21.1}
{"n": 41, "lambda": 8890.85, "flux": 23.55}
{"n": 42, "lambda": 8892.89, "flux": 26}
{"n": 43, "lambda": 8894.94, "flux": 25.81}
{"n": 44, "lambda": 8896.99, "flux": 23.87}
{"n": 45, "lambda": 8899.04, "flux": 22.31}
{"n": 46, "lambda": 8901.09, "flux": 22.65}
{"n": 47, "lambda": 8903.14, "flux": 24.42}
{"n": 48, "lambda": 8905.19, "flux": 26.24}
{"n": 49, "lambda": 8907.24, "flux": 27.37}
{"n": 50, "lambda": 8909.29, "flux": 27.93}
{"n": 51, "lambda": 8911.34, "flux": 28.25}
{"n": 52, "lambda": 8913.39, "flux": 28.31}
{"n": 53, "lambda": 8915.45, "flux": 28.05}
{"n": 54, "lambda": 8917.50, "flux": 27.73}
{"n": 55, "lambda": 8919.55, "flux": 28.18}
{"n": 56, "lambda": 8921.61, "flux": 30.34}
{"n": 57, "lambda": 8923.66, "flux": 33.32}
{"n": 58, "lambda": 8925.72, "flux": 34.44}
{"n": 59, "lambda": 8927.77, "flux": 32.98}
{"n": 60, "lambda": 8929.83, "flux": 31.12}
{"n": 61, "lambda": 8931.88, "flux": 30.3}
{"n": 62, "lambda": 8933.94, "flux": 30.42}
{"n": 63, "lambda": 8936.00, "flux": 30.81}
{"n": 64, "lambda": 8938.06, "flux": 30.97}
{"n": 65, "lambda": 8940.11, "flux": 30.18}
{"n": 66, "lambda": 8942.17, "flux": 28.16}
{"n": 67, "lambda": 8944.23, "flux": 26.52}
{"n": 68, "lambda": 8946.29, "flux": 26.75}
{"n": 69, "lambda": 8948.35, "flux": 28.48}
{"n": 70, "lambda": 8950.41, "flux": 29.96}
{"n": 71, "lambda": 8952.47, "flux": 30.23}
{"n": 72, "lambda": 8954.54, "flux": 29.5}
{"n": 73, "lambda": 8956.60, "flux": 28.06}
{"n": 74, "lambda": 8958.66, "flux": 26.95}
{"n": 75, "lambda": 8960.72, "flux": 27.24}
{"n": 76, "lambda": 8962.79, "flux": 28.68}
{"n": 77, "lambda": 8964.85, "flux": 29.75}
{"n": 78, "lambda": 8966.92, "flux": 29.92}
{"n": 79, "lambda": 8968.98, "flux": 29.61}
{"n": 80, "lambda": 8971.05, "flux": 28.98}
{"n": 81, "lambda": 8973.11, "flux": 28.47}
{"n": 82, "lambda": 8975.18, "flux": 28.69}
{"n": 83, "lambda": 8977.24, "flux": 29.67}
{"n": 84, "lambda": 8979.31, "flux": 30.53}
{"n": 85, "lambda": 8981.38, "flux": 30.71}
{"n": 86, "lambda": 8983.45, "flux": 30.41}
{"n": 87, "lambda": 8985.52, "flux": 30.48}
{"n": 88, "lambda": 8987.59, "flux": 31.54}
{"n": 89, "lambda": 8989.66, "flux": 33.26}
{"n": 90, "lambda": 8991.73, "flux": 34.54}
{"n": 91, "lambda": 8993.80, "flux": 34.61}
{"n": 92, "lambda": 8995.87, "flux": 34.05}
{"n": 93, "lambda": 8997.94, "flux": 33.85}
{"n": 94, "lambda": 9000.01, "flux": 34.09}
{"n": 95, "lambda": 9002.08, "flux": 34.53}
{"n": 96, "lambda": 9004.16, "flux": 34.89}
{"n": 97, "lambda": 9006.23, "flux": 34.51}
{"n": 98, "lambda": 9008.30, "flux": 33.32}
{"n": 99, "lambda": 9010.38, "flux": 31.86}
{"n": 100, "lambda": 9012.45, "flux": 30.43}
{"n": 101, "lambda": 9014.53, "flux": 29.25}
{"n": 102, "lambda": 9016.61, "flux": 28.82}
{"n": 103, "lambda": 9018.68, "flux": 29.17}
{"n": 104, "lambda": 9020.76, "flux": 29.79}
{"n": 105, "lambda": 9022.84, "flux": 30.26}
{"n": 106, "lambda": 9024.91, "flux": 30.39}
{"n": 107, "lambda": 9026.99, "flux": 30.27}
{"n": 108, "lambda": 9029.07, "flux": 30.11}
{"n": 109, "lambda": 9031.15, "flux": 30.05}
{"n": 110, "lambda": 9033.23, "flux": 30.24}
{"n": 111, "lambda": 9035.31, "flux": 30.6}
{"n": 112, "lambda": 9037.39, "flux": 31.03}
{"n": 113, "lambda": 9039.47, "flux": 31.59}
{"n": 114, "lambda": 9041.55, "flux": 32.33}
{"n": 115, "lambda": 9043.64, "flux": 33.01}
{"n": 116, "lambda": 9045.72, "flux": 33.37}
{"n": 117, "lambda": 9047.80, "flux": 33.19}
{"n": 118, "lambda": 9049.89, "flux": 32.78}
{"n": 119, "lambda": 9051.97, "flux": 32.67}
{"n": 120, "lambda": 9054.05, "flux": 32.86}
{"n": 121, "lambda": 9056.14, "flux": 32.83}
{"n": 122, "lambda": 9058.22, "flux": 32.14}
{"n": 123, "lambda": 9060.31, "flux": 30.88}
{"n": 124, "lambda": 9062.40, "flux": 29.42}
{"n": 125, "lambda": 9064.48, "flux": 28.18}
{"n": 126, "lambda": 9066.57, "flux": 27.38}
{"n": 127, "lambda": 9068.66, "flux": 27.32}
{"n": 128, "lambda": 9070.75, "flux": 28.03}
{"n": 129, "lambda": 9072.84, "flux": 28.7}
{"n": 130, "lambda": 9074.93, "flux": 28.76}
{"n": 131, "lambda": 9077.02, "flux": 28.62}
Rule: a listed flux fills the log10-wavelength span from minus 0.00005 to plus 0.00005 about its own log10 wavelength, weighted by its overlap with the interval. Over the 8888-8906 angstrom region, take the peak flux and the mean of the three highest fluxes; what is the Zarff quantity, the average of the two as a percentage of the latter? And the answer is 100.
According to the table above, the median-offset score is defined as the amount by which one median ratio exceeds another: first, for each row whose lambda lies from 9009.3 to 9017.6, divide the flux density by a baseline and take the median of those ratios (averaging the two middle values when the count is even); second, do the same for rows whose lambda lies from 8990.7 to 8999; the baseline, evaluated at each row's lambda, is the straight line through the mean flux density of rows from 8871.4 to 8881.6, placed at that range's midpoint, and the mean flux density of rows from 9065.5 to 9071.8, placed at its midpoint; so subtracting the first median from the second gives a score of 0.12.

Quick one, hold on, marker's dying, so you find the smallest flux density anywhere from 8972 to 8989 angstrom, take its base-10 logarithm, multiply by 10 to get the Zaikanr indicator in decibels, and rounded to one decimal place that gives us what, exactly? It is 14.5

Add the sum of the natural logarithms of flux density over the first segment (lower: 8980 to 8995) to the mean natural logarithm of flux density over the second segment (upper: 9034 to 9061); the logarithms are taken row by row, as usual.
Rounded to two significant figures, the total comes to 28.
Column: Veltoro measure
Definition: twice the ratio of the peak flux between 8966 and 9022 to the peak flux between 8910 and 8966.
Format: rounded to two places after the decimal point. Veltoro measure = 2.03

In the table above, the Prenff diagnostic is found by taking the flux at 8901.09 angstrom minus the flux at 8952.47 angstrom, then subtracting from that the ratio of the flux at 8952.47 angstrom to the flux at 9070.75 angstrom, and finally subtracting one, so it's -10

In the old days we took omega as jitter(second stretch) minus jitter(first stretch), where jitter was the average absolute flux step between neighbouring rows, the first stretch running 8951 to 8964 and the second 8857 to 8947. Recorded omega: 0.28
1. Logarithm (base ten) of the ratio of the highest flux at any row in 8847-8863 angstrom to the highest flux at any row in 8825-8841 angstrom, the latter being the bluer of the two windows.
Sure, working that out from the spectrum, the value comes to -0.09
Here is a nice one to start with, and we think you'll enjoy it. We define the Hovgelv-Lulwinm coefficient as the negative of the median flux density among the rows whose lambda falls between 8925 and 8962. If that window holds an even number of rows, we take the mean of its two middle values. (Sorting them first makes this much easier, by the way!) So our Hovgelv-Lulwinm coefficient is -30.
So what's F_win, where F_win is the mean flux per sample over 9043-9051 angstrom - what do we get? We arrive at 33.1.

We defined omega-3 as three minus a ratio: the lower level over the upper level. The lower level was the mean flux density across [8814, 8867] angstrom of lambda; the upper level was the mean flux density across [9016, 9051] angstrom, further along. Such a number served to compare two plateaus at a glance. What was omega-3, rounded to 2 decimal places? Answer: 1.99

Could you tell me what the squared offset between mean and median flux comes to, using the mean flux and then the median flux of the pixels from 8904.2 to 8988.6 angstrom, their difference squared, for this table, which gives 0.036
